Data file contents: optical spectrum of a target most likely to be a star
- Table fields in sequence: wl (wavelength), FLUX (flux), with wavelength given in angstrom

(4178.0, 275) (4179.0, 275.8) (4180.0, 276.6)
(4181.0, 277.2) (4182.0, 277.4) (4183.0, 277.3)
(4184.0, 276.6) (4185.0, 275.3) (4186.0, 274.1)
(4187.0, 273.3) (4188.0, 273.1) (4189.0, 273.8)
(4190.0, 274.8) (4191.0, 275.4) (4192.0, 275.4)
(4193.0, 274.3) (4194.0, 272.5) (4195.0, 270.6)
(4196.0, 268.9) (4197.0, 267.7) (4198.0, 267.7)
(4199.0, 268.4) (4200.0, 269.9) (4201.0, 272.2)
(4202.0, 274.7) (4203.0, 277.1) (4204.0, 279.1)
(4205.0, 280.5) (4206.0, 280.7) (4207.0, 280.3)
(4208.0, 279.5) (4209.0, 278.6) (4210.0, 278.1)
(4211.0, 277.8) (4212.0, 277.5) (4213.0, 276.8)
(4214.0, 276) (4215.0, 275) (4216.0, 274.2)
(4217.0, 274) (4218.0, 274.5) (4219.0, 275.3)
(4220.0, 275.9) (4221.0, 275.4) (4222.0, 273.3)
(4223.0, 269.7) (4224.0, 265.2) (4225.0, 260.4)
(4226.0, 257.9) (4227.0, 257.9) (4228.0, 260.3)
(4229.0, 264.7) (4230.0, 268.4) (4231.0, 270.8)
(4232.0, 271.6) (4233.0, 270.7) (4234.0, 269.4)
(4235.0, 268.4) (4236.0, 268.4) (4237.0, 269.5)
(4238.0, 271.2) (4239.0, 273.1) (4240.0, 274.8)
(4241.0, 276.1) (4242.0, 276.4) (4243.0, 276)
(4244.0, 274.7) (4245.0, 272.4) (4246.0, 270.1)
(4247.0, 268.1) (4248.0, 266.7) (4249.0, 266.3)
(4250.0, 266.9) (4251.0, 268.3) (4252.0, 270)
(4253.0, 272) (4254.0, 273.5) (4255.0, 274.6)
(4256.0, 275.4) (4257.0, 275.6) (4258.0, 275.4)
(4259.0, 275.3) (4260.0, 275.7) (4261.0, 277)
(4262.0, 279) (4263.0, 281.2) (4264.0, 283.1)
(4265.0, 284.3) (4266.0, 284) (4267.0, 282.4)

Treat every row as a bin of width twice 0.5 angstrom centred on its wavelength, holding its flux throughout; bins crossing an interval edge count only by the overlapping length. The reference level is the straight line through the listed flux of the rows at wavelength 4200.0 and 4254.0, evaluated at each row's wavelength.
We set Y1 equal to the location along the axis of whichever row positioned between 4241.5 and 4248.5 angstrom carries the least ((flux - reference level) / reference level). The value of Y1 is 4248.0 angstrom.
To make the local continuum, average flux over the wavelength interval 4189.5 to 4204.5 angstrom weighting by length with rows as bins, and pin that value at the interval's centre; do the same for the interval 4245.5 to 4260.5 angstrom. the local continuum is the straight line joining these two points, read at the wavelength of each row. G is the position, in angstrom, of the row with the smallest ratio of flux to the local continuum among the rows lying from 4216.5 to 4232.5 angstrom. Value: 4226.0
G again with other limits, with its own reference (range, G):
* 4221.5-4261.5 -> 4226.0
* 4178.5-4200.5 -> 4197.0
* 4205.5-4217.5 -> 4217.0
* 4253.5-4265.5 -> 4254.0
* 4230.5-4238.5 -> 4235.0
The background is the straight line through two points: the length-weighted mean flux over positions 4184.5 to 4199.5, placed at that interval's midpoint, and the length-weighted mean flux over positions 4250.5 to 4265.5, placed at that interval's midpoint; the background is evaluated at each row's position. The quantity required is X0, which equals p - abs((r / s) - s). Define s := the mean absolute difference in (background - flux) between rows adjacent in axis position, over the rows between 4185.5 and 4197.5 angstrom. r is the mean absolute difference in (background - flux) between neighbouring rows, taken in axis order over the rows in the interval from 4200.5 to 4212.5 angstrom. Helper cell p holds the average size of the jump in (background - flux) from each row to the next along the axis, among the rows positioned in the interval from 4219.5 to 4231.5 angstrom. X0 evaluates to 2.8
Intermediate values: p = 2.8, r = 1.1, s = 1.03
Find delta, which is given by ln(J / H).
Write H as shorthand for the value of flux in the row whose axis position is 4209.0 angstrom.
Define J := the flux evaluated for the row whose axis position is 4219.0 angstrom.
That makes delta -0.012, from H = 278.6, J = 275.3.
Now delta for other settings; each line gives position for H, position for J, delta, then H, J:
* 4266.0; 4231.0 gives -0.048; 284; 270.8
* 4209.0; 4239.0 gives -0.020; 278.6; 273.1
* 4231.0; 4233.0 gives 0.000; 270.8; 270.7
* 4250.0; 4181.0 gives 0.038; 266.9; 277.2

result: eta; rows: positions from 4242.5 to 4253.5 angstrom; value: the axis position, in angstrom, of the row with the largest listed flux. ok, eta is 4243.0 angstrom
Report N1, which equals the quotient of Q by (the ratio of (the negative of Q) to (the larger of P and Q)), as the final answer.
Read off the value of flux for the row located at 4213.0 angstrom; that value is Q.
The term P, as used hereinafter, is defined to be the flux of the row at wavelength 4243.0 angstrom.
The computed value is -277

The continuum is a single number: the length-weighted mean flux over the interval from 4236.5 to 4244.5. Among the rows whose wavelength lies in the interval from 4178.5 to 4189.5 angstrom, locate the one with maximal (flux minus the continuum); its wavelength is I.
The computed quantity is 4182.0 angstrom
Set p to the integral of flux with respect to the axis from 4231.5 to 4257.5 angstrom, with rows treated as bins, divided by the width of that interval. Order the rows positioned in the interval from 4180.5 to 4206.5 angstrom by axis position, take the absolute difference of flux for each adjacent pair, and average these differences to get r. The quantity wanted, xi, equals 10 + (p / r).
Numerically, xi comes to 257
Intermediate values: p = 271.5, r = 1.10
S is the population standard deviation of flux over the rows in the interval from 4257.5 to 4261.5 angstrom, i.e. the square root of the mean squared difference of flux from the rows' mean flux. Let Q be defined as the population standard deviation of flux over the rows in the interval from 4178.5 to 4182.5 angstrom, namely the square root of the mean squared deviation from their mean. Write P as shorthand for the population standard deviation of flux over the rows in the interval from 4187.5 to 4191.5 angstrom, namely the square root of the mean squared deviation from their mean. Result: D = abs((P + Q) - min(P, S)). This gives 0.83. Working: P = 0.89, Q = 0.6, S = 0.7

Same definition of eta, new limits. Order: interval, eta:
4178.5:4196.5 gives 4182.0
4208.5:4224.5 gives 4209.0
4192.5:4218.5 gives 4206.0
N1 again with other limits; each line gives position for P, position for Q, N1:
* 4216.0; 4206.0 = -281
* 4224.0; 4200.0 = -270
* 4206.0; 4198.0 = -281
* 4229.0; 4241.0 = -276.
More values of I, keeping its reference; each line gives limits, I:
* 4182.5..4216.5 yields 4206.0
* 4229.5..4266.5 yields 4265.0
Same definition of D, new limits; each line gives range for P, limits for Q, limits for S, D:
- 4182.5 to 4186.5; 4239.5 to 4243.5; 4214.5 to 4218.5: 1.46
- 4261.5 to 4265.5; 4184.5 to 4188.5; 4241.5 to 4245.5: 1.31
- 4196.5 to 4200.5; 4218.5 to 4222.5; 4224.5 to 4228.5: 0.99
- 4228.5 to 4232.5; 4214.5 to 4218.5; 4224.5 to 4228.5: 1.83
